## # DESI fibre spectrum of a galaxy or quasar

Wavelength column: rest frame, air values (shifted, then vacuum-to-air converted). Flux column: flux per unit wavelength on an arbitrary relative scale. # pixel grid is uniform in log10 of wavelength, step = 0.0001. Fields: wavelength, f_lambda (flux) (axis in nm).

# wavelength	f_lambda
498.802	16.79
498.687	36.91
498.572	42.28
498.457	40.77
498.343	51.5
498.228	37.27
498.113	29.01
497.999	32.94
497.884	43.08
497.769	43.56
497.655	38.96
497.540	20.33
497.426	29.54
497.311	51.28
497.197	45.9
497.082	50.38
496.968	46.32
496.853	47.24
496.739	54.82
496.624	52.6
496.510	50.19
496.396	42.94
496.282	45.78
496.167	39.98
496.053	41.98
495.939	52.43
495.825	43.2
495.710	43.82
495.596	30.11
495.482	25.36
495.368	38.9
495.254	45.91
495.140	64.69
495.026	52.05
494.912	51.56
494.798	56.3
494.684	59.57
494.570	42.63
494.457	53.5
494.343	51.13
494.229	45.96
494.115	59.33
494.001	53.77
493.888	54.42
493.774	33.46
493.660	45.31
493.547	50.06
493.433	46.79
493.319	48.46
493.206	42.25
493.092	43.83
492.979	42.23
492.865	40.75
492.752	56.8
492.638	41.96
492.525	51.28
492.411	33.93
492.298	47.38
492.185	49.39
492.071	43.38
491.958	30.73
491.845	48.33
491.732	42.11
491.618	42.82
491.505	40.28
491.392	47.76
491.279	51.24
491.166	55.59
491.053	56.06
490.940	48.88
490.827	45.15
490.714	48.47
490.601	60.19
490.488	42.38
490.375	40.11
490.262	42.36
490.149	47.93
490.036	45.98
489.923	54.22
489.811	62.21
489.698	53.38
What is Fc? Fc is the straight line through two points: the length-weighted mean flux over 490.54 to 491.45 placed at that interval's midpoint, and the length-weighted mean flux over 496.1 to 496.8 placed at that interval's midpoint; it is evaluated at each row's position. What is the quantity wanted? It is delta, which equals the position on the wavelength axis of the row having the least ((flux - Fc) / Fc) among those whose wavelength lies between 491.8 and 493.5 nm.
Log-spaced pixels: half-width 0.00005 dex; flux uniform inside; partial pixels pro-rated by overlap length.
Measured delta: 491.958 nm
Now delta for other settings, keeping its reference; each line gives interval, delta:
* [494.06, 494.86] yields 494.570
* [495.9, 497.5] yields 497.426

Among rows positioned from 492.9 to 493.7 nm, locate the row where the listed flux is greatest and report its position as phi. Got 493.547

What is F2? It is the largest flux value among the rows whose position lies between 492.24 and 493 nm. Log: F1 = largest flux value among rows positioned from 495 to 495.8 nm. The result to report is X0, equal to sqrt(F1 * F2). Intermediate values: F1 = 64.69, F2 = 56.8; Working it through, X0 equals 60.6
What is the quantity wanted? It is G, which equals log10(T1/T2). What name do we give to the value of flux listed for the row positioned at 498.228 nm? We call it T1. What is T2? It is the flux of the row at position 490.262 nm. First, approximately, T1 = 37.27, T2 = 42.36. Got -0.1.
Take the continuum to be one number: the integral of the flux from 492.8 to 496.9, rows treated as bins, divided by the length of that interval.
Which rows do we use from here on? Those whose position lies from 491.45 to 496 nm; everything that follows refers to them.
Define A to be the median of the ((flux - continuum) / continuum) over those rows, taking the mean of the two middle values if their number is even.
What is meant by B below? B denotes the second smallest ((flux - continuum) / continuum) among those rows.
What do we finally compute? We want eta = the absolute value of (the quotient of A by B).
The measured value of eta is 0.067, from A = -0.024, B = -0.36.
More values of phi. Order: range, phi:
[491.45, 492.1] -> 491.845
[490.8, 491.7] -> 491.053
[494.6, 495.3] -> 495.140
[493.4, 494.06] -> 493.888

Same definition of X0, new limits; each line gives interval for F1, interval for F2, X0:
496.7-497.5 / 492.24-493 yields 55.8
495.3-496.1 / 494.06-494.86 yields 55.9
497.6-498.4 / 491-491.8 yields 53.7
